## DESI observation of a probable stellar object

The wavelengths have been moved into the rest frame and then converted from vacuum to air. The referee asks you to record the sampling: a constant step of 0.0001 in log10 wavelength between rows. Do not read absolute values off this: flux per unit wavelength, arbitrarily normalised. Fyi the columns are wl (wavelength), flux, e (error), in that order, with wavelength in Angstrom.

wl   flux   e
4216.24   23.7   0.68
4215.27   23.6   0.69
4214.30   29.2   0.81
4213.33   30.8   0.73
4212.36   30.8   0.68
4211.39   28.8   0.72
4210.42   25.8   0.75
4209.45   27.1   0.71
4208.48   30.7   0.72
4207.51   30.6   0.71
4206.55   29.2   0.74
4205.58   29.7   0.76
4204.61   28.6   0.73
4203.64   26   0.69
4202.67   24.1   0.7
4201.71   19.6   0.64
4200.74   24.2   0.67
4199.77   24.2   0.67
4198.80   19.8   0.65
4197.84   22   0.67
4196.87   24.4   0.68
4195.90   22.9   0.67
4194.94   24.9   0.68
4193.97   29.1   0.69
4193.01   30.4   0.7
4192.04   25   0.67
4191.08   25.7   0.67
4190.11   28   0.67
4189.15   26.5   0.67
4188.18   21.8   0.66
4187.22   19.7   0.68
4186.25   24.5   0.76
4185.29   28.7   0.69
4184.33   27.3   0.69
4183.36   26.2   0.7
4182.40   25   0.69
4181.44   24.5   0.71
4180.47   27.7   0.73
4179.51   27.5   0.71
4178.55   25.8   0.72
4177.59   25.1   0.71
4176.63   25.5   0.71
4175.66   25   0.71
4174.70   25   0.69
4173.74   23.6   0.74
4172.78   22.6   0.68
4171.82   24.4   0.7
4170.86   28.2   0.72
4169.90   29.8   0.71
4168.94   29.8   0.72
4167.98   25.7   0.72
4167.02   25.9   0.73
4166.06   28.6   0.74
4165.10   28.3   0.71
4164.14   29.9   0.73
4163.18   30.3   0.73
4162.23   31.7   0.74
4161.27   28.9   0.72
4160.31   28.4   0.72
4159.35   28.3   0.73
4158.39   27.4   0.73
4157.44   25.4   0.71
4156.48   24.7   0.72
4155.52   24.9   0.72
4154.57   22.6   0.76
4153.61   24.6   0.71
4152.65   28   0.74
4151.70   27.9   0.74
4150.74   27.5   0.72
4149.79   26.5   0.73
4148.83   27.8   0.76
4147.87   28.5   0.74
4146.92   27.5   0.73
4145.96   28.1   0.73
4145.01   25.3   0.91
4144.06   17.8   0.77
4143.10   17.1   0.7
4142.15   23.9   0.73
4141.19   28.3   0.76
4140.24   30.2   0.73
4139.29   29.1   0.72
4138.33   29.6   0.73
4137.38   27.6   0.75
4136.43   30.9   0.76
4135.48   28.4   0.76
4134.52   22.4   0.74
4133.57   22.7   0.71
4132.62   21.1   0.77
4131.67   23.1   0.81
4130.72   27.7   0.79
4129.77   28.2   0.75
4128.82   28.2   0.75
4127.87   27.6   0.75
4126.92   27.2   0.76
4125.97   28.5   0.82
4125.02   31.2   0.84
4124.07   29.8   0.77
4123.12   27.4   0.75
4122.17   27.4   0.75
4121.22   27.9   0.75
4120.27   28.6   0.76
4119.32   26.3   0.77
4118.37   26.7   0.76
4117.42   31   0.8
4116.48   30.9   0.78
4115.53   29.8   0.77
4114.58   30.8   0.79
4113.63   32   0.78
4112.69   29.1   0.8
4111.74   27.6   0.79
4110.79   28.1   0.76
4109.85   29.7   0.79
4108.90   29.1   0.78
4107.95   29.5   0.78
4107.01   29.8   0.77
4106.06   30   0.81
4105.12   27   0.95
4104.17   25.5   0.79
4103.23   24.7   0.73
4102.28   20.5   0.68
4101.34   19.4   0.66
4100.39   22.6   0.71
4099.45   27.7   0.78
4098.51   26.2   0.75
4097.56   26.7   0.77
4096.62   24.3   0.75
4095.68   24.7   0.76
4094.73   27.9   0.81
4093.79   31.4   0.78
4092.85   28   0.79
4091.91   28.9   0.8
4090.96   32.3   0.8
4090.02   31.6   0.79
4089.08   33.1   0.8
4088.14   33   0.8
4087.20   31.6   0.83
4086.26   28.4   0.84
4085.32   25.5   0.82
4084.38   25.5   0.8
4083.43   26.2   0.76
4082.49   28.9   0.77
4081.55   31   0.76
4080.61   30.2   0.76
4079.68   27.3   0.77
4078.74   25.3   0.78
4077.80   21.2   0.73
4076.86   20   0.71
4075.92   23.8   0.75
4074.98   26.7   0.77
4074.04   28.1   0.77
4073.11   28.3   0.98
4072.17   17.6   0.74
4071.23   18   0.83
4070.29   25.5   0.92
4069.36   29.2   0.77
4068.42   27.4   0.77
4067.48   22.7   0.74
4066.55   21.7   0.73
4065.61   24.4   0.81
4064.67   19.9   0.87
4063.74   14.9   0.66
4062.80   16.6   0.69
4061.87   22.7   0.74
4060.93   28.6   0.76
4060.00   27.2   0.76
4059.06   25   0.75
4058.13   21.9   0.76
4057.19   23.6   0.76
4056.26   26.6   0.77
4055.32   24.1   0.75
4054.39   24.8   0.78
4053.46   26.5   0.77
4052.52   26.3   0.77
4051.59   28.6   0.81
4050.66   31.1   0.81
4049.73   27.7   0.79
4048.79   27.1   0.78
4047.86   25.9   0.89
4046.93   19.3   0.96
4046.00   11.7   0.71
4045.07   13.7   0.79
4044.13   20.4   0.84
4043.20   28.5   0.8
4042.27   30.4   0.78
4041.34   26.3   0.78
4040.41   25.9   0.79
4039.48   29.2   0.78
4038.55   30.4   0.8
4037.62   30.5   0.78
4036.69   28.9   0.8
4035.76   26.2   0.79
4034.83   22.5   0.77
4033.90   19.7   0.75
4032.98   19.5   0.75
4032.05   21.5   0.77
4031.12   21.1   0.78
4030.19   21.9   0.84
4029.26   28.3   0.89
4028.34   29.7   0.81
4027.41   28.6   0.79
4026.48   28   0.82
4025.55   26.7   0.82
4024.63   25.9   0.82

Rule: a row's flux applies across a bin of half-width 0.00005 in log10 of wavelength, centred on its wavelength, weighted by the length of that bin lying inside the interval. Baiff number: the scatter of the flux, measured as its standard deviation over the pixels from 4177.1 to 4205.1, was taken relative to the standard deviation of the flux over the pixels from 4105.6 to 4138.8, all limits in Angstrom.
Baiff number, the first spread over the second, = 1.09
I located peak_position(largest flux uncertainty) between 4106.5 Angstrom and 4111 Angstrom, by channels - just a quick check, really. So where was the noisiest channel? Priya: 4109.85 Angstrom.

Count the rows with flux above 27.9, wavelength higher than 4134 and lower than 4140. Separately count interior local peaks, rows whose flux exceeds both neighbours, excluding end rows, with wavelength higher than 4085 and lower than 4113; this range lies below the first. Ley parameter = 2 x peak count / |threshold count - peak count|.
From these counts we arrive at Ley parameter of 4.7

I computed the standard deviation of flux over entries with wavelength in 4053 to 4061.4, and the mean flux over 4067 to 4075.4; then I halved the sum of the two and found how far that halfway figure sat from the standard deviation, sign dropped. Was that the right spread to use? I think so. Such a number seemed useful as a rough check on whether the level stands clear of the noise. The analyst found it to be 11.4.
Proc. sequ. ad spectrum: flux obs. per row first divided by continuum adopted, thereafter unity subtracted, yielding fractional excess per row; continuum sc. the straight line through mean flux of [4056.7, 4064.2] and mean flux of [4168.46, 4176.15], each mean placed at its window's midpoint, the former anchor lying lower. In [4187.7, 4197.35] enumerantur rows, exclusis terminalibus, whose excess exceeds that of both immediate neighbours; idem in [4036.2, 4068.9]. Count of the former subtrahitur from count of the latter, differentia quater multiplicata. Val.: 20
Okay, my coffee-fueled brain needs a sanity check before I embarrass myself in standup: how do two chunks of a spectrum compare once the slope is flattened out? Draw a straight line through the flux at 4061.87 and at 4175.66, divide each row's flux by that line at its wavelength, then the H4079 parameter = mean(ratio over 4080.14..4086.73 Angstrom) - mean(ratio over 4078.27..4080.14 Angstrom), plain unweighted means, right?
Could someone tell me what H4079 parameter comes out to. 0.07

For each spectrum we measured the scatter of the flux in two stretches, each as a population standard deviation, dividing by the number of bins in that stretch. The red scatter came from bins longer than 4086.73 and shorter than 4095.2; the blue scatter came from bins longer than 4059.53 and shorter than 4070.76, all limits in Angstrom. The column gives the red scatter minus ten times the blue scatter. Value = -42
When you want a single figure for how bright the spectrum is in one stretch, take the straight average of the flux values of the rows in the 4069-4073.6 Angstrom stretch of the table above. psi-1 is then 23.7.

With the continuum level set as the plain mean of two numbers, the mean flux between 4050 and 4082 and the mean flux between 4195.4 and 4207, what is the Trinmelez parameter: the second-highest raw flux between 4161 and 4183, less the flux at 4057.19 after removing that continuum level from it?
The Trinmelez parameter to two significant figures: 31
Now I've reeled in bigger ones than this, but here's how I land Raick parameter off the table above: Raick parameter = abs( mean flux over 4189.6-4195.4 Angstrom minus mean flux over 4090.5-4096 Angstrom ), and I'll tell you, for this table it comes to 1.7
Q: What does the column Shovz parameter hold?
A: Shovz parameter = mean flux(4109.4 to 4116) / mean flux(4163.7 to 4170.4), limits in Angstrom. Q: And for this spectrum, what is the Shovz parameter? 1.05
